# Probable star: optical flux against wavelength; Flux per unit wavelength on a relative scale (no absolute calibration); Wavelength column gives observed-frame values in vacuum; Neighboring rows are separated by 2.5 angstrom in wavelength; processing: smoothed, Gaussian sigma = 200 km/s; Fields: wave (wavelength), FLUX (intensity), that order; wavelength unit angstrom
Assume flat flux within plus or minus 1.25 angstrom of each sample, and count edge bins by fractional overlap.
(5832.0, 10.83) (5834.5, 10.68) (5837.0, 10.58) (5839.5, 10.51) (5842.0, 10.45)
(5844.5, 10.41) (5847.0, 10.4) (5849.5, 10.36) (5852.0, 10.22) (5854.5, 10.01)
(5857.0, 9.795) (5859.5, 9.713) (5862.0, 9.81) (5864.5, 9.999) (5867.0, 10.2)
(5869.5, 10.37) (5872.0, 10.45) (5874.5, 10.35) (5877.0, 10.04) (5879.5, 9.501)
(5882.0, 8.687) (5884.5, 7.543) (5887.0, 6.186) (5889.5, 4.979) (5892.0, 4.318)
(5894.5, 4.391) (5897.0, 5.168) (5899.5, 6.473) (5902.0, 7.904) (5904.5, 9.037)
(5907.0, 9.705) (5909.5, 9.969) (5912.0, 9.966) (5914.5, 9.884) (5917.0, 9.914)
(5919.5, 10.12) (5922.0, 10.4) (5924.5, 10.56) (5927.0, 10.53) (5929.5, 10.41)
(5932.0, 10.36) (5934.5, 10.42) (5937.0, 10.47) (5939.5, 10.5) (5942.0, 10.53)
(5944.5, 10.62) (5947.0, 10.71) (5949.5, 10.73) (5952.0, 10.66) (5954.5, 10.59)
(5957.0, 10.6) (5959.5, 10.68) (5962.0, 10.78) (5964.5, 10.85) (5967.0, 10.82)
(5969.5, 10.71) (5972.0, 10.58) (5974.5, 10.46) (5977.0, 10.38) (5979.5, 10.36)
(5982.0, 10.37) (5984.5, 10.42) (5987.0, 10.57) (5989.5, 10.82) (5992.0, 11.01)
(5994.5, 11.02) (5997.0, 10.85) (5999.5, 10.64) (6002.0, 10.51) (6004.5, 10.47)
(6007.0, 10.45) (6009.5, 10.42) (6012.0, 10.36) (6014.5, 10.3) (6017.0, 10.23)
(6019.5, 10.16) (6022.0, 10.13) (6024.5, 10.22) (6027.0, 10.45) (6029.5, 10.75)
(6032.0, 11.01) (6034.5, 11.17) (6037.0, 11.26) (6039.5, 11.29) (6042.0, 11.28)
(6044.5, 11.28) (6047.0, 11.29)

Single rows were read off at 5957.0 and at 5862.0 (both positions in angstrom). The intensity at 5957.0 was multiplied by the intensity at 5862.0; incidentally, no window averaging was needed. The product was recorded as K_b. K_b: 104.0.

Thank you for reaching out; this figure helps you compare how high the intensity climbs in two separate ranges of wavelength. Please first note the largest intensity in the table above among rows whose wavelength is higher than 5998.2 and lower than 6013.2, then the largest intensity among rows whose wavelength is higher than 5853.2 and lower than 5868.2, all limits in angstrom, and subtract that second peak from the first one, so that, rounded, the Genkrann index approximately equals 0.4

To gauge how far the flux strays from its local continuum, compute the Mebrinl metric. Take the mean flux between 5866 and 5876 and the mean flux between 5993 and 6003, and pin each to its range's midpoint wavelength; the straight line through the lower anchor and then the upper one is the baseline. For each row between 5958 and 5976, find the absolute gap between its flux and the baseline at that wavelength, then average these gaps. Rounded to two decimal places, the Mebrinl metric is 0.13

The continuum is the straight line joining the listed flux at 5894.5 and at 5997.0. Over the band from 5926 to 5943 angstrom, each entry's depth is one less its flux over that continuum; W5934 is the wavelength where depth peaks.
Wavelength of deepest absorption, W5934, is 5942.0 angstrom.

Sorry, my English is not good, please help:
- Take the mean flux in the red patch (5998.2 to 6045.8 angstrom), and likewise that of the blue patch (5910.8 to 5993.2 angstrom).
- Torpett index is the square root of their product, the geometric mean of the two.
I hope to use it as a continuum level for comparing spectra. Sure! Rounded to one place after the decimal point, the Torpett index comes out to 10.6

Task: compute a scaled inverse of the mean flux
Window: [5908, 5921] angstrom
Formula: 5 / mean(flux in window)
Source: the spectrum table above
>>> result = 0.501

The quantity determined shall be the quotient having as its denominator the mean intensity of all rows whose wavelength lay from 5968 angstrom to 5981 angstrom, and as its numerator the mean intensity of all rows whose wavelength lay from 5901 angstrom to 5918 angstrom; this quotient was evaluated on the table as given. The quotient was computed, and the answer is 0.90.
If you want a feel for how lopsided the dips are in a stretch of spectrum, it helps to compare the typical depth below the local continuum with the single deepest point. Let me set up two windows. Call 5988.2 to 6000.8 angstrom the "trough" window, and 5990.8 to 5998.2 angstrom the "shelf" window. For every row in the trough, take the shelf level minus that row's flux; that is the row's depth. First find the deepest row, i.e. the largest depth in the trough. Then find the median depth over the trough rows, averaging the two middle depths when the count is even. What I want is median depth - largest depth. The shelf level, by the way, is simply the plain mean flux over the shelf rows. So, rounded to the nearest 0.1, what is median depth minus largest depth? -0.2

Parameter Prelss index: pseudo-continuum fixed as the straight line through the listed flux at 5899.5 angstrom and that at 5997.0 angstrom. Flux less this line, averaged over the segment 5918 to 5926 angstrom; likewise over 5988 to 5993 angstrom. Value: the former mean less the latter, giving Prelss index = 2.53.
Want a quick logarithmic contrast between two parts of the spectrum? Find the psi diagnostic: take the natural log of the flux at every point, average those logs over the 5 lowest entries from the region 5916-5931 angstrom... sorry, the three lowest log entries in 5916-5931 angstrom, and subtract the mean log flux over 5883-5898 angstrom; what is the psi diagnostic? 0.64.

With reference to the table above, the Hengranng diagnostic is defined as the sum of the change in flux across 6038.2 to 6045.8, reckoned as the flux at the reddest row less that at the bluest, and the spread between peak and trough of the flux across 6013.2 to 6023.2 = 0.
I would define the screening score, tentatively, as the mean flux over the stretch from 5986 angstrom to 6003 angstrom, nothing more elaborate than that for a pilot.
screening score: 10.8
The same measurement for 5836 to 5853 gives 10.4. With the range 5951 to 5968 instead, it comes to 10.7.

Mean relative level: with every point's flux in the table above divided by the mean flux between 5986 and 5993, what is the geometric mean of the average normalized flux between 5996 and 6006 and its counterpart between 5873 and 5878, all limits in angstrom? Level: 0.96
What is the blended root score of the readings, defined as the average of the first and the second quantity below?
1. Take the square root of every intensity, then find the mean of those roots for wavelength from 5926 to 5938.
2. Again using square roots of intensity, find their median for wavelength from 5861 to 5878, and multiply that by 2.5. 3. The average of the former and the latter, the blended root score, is 5.61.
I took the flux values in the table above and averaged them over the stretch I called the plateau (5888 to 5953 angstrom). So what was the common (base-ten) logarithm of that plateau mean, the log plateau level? 0.96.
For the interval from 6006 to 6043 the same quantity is 1.03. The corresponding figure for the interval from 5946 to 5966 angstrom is 1.03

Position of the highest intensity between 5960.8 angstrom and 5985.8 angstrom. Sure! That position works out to 5964.5 angstrom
